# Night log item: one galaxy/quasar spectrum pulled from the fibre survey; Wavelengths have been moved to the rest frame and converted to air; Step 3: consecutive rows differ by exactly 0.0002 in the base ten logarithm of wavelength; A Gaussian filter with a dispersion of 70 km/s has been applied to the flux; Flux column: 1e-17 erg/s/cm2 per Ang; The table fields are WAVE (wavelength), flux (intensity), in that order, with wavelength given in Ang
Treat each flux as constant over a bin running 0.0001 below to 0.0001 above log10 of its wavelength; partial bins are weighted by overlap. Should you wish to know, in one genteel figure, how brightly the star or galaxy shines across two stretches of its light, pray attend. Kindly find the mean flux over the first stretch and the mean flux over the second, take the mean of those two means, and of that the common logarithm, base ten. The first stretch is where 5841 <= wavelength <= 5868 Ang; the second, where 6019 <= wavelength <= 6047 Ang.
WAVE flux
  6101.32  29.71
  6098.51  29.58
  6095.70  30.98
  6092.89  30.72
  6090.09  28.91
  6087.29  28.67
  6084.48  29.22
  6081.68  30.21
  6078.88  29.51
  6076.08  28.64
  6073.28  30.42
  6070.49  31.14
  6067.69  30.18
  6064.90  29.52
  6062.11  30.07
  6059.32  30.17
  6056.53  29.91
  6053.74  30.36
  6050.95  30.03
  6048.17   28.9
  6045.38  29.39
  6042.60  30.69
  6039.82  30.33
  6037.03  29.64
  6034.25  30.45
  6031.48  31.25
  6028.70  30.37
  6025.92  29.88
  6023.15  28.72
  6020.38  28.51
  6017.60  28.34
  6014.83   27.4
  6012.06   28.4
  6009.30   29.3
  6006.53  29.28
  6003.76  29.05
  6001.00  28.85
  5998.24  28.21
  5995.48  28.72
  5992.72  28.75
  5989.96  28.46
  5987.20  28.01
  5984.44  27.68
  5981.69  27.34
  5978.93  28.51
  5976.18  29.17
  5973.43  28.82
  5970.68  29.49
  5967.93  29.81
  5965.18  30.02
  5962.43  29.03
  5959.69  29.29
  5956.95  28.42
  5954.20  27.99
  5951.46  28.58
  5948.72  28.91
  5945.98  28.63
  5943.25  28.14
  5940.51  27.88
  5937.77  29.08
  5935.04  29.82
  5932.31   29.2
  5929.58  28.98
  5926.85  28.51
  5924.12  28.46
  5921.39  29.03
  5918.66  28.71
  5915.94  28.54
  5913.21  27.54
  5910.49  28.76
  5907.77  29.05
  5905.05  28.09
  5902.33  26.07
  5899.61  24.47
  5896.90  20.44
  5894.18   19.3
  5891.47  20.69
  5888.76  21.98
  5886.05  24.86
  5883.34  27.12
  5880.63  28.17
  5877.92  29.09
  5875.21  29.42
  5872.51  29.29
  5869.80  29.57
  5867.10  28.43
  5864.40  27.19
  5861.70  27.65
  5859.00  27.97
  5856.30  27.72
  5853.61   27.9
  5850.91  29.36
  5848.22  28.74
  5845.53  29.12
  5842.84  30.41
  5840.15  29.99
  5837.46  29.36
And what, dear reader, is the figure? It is 1.47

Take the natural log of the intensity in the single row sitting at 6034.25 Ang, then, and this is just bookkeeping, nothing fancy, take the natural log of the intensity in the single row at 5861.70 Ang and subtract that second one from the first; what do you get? 0.10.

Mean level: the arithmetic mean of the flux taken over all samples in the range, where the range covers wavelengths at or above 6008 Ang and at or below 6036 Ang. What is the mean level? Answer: 29.3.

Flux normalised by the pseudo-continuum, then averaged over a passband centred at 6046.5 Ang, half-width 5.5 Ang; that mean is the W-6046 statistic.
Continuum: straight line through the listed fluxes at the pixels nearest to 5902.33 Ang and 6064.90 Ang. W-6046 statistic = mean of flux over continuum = 1.02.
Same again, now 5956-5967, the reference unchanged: 1.07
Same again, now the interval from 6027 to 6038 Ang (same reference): 1.06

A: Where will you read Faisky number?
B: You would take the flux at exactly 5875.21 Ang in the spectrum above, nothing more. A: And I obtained 29.42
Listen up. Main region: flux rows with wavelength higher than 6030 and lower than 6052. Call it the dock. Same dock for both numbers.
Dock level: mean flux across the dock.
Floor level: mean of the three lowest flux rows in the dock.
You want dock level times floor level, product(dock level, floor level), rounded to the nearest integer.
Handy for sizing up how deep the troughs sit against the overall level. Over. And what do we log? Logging 882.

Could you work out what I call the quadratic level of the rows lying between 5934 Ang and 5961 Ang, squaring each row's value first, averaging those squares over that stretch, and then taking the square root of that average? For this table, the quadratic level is 28.7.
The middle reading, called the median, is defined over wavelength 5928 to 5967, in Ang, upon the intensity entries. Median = 28.9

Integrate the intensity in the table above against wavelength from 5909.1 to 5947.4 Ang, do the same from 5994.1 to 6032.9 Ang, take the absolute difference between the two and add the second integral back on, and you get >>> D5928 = 1155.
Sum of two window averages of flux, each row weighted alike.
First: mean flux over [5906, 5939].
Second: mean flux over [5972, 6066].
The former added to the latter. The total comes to 58.0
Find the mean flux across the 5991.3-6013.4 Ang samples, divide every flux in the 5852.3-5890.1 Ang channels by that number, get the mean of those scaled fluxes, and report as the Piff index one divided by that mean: 1.04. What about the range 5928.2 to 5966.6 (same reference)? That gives 1.00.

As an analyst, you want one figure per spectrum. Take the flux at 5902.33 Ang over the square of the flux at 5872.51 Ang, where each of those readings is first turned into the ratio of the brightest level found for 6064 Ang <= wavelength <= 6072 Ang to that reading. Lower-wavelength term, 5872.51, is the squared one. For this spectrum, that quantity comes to 1.06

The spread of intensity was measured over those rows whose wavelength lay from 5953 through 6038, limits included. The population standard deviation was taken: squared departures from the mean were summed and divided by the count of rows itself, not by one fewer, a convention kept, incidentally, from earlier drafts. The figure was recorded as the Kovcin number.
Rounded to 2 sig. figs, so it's 0.88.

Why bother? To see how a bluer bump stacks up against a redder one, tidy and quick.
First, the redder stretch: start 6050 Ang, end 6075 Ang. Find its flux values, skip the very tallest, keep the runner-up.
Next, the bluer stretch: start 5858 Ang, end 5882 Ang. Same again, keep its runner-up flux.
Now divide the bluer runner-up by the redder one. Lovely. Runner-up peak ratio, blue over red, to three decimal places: 0.967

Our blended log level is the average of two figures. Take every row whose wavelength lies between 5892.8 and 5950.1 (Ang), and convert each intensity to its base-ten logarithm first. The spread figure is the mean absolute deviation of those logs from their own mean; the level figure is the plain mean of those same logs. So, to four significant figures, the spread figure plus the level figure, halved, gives 0.7350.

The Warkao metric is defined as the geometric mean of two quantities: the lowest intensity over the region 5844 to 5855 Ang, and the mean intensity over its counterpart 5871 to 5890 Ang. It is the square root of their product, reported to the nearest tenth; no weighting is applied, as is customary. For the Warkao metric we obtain 27.5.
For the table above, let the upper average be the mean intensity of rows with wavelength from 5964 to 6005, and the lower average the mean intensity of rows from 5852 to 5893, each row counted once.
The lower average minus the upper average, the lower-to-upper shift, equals -1.6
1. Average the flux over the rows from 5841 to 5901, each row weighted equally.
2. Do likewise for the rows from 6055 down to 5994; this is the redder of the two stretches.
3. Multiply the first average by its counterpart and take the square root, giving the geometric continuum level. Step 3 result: 28.0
